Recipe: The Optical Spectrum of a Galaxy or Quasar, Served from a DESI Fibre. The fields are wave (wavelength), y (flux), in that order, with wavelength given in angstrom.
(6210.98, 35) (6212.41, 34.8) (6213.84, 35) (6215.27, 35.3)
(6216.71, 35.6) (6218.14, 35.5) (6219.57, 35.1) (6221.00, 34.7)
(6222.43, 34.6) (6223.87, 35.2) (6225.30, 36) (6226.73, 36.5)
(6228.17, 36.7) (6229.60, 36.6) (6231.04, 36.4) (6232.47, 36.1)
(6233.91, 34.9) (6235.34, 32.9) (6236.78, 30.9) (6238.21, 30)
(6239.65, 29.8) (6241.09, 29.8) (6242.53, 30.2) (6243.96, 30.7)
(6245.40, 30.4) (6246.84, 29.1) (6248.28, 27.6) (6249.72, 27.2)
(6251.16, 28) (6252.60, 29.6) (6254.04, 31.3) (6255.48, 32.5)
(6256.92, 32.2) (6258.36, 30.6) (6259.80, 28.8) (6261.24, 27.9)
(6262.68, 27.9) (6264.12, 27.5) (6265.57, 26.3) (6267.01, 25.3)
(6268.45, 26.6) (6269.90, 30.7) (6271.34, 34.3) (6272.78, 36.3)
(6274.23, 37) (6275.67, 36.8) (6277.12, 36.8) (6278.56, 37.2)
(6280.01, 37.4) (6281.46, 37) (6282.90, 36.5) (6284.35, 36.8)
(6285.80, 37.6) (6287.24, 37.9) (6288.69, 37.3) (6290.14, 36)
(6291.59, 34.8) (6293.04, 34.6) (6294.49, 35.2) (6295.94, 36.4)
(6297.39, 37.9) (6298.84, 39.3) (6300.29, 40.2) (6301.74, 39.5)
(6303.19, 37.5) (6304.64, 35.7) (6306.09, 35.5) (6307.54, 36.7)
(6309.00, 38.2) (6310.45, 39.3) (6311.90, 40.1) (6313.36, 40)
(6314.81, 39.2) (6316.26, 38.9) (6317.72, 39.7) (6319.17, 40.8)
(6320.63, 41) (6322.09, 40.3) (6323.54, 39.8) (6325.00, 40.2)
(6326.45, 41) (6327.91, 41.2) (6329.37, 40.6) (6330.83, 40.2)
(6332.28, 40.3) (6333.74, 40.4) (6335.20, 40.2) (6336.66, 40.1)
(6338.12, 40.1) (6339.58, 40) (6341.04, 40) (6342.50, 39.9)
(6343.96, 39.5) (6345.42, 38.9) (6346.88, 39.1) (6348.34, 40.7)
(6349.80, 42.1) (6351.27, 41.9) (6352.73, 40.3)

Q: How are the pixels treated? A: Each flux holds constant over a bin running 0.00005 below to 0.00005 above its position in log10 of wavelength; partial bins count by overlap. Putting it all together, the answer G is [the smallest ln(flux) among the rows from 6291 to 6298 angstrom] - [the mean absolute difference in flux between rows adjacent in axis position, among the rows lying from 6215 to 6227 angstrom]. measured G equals 3.1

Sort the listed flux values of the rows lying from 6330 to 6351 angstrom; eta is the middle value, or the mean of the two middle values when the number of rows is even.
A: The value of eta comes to 40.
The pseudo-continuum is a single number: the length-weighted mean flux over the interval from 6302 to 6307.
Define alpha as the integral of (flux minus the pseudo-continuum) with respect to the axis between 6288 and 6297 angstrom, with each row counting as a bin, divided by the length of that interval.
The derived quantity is -0.8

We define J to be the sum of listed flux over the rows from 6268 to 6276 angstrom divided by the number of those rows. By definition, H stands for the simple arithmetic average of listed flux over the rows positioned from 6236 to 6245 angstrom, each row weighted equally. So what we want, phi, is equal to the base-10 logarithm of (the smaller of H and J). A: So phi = 1.48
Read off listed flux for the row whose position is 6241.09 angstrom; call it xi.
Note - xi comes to 29.8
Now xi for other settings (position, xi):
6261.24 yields 27.9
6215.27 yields 35.3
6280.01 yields 37.4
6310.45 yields 39.3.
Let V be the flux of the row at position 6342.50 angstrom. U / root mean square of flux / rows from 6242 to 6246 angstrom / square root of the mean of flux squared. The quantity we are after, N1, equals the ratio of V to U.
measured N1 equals 1.31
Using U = 30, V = 39.9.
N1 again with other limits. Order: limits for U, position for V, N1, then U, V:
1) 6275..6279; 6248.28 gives 0.75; 37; 27.6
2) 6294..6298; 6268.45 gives 0.73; 37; 26.6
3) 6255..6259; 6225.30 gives 1.13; 32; 36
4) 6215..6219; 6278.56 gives 1.05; 35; 37.2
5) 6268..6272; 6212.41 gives 1.13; 31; 34.8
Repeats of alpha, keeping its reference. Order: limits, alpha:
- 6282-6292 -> 0.2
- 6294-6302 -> 1.5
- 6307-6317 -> 2.4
